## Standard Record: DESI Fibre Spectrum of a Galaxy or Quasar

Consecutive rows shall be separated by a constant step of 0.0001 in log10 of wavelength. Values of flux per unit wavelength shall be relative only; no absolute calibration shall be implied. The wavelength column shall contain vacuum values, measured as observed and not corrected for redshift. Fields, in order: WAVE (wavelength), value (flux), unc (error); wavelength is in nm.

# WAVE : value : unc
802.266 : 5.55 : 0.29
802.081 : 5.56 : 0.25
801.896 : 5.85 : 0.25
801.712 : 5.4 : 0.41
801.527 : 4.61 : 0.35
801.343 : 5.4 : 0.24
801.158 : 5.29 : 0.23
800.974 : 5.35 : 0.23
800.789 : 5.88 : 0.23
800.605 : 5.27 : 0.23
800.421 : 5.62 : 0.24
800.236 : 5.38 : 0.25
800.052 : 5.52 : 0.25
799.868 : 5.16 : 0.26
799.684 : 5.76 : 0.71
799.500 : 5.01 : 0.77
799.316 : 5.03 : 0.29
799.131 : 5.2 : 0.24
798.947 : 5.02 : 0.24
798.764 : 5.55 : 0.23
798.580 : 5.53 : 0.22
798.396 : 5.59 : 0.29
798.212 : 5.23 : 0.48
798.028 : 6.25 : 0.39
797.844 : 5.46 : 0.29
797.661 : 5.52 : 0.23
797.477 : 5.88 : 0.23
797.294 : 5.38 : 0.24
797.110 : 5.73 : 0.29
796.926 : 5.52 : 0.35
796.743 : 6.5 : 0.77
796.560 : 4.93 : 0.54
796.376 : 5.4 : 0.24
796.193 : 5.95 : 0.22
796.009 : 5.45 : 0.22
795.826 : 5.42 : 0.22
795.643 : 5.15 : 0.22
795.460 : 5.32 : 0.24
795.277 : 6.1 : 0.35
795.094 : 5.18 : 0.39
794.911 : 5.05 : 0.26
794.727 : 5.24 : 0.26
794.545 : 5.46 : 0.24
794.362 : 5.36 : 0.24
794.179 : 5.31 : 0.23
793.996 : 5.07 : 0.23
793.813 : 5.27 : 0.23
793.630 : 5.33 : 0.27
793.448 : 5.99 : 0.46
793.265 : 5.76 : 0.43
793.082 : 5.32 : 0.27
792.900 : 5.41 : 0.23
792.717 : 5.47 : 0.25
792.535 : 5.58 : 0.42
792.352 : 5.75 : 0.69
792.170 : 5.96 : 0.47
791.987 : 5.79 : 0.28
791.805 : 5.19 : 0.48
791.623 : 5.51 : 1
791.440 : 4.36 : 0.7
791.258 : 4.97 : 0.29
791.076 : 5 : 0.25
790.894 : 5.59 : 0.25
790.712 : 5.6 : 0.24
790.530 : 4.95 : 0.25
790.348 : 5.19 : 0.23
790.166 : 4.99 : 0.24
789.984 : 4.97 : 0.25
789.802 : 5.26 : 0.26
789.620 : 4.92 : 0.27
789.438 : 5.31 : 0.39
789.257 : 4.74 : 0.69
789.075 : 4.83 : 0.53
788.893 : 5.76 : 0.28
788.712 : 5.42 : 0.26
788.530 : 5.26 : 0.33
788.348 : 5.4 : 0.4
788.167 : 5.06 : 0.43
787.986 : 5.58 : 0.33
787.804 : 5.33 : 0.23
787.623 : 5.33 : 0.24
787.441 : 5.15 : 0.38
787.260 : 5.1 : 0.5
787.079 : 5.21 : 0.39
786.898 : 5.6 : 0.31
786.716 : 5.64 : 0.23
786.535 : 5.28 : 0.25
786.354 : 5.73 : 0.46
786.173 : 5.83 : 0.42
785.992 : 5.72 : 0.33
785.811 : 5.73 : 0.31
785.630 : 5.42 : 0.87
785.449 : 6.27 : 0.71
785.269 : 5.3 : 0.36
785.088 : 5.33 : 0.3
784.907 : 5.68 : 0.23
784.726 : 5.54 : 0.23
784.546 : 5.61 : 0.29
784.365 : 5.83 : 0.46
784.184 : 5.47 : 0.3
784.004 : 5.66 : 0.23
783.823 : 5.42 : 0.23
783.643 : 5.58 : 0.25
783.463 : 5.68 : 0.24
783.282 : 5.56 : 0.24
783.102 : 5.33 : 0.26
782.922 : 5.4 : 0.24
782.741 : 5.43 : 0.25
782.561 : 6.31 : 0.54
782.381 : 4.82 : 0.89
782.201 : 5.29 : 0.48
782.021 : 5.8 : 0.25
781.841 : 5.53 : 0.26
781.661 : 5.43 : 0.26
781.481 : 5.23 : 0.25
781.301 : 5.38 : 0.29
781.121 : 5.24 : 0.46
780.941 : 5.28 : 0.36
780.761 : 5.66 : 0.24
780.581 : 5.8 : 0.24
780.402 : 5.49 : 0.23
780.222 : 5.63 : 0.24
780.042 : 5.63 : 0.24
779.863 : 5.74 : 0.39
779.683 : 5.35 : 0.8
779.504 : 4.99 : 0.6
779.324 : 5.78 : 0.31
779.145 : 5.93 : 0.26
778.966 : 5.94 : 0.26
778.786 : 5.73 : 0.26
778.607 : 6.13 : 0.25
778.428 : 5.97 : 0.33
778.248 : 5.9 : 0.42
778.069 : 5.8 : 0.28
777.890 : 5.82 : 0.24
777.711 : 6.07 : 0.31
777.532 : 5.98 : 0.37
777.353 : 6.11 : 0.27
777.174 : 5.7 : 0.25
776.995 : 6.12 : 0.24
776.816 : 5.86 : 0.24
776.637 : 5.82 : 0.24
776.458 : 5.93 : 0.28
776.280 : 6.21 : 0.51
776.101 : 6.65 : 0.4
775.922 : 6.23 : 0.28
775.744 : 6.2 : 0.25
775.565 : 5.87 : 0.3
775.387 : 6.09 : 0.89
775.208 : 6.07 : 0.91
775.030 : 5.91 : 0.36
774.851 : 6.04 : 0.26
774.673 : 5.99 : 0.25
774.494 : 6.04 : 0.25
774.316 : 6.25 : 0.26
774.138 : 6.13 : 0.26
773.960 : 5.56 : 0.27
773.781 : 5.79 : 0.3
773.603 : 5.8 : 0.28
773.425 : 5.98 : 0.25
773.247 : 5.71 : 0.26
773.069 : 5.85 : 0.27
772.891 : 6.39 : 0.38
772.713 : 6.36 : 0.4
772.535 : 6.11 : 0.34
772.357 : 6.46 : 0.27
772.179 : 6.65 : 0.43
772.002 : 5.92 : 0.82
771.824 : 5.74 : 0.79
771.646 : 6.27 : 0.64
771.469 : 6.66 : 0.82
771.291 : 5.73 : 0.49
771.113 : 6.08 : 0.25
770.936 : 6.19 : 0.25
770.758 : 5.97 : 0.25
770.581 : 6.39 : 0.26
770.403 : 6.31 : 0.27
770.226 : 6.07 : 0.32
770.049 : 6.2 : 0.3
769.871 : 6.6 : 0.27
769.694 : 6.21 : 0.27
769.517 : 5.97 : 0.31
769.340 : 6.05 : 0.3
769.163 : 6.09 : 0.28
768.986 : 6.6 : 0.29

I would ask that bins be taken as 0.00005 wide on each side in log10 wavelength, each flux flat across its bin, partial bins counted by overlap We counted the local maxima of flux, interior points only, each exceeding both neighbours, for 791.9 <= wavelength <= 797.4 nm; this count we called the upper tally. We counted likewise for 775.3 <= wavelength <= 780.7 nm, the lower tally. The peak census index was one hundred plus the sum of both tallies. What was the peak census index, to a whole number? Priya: 114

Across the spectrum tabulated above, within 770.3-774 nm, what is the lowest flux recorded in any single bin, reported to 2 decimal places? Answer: 5.56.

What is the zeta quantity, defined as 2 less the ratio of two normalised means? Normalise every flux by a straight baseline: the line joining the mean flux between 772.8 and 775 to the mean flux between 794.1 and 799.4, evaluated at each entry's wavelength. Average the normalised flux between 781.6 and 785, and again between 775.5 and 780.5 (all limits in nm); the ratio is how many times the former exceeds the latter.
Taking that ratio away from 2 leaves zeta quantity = 1.04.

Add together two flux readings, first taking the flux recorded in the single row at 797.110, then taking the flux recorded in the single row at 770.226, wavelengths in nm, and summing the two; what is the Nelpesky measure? 11.8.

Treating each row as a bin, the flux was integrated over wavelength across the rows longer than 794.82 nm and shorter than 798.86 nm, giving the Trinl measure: 22.4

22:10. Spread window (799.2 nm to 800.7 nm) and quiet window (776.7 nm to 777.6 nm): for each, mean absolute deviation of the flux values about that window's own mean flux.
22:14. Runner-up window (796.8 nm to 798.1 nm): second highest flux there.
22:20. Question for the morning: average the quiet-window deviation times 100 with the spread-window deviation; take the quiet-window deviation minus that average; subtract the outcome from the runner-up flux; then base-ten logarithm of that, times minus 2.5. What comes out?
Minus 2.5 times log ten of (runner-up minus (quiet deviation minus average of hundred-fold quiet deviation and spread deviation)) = -2.77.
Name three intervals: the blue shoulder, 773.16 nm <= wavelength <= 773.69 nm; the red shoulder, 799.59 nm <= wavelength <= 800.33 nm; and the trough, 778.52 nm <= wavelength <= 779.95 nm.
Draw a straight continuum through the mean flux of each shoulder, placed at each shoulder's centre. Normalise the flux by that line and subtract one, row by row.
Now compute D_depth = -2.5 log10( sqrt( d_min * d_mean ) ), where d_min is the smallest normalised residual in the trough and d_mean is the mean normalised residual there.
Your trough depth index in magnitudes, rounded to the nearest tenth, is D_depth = 3.7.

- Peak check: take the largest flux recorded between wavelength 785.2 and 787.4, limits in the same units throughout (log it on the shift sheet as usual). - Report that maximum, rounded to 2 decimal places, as 6.27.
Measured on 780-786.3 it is 6.31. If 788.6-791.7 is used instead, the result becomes 5.76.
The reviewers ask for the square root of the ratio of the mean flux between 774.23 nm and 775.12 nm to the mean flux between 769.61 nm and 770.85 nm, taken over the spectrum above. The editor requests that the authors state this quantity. 0.98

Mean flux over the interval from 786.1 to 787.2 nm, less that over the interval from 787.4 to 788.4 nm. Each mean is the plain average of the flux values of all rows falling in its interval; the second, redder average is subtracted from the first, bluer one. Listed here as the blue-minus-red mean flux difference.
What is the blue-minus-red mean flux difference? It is 0.2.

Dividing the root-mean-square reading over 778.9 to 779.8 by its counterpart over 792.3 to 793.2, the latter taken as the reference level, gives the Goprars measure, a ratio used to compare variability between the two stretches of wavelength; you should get 1.02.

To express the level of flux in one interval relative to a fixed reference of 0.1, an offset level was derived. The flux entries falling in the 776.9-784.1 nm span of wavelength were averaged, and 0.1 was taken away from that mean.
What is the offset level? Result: 5.54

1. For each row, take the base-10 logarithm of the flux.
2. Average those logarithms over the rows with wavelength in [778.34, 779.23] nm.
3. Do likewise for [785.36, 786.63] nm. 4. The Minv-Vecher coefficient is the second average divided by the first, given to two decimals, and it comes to 0.98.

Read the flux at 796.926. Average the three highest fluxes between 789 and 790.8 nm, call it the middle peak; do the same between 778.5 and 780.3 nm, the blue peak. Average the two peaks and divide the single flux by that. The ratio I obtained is 0.97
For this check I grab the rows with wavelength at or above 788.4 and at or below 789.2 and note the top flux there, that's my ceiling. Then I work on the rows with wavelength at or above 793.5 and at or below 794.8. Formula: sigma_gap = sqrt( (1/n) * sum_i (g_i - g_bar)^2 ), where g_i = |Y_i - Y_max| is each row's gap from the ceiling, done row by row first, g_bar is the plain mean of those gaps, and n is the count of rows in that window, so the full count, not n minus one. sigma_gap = 0.11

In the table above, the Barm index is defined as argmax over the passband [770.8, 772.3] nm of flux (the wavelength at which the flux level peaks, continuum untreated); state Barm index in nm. 771.469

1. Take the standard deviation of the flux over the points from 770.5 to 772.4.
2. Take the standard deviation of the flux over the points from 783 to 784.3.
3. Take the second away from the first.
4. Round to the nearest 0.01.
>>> 0.20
